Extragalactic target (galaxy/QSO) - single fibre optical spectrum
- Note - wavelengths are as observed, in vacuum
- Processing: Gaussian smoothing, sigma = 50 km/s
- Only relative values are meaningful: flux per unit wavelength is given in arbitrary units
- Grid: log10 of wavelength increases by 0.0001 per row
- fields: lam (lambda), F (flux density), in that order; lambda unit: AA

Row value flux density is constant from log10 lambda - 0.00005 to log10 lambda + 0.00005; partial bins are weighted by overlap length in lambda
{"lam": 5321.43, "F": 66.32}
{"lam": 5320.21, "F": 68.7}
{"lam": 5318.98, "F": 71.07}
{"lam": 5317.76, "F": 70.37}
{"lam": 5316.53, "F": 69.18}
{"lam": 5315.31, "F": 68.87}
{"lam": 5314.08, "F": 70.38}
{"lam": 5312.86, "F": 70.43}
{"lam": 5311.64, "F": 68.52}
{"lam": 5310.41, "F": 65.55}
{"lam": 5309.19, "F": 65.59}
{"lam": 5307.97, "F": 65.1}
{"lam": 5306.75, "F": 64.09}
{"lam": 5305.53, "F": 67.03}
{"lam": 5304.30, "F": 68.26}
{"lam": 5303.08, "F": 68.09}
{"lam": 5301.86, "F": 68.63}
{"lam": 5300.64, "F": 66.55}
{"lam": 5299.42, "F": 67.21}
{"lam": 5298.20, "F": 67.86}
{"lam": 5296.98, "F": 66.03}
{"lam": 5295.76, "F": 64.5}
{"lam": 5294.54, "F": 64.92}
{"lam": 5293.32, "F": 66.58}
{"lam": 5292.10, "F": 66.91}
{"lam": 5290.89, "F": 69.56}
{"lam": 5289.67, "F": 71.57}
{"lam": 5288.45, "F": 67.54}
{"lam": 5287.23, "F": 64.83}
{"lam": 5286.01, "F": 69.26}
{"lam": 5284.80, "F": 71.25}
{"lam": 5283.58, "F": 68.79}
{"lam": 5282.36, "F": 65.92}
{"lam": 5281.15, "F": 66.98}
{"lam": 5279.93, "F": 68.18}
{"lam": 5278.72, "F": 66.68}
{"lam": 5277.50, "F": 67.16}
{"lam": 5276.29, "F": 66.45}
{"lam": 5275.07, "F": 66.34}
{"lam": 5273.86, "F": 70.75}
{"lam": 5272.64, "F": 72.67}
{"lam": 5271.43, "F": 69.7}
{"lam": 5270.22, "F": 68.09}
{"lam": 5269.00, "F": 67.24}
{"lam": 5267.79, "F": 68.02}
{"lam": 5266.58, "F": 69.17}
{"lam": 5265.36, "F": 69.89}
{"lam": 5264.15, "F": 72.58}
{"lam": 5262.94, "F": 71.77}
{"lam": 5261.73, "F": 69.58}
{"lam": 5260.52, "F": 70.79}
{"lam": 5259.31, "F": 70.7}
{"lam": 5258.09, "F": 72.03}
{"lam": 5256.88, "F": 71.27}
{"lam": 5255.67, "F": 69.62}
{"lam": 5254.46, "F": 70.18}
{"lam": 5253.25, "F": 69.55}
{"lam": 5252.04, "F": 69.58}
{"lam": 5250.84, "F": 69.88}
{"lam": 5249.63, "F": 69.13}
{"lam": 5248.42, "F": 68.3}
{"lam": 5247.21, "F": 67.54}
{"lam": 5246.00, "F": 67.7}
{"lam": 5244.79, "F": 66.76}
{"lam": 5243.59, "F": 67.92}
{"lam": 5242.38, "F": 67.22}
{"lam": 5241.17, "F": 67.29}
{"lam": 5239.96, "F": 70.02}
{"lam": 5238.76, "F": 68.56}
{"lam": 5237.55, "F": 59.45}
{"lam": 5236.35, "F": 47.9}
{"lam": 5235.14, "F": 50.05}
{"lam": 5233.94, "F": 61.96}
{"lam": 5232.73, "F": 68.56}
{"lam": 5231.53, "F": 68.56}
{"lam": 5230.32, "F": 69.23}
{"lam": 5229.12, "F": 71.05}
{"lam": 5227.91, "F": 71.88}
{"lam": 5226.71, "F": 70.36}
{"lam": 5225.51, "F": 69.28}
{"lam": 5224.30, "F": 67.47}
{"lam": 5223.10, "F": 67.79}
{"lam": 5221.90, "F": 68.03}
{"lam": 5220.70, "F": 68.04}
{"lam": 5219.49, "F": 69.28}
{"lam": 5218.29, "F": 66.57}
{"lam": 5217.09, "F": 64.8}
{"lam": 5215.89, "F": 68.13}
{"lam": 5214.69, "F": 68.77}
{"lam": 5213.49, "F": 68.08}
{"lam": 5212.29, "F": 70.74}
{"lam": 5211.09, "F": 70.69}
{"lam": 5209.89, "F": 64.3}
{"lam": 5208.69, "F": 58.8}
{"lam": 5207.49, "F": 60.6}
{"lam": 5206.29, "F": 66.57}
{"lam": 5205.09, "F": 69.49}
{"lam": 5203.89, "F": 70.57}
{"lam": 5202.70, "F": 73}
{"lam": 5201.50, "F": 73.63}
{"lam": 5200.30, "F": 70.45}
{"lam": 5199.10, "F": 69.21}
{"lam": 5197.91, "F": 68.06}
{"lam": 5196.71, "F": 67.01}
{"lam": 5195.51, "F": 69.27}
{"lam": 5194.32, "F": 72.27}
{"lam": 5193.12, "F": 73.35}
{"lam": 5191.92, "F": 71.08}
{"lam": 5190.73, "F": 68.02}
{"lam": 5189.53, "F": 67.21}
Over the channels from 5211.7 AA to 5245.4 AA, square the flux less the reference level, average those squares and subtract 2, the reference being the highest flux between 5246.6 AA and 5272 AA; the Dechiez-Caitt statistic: 64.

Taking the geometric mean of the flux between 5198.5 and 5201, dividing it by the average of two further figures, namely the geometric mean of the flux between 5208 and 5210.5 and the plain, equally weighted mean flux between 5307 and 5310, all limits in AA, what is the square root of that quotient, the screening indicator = 1.049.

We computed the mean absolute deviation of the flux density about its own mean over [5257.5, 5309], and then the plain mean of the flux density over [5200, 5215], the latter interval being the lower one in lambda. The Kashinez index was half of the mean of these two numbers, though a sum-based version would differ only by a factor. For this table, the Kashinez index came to 17.5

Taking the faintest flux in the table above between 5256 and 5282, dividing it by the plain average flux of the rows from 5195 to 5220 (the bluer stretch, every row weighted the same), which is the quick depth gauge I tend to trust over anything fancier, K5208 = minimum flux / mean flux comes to 0.98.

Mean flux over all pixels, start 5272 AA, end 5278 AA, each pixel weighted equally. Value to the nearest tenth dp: 68.7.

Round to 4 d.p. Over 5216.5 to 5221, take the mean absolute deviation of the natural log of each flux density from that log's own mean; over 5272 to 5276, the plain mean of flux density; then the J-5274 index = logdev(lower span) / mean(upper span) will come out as 0.0003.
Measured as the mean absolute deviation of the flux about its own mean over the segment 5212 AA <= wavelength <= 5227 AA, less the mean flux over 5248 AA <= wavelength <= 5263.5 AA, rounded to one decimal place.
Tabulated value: -69.1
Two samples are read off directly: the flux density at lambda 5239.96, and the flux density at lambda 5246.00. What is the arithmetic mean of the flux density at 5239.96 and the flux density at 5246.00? 68.9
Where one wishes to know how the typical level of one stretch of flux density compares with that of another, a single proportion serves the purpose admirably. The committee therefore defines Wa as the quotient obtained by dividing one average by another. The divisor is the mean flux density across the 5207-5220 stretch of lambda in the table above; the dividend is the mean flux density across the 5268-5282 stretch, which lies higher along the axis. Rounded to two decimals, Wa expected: 1.03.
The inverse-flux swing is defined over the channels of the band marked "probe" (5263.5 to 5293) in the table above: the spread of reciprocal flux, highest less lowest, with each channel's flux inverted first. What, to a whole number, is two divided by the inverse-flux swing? 1202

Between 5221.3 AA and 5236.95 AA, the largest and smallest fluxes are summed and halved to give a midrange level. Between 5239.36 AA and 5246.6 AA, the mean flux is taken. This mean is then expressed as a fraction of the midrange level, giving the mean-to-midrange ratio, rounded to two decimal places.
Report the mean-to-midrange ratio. 1.13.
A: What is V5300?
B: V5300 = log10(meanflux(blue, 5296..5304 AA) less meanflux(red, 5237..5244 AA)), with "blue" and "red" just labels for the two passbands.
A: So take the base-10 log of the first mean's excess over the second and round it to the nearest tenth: -0.2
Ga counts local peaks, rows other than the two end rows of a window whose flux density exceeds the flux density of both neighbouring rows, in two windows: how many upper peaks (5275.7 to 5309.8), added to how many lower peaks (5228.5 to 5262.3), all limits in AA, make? 14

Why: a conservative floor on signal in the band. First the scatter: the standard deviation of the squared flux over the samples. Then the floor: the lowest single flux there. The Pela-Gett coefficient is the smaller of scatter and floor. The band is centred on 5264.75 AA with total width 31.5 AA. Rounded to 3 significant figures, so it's 66.3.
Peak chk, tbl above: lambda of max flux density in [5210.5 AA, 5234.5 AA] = 5227.91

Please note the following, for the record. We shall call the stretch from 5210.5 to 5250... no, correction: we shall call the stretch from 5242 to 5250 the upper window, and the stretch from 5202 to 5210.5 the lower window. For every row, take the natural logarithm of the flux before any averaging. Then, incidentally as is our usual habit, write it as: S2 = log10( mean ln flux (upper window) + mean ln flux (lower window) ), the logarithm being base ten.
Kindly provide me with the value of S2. 0.925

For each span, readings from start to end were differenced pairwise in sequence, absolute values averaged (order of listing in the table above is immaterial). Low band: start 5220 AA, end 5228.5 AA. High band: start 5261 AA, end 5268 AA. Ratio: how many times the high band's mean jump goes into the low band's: 0.5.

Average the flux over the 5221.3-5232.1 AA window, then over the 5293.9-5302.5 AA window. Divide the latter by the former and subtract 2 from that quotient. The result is -1.040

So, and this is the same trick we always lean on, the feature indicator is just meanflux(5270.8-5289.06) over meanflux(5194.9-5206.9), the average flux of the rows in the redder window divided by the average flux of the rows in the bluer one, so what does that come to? 0.978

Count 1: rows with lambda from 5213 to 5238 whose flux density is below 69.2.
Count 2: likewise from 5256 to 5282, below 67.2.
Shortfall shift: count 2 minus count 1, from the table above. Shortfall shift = -10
